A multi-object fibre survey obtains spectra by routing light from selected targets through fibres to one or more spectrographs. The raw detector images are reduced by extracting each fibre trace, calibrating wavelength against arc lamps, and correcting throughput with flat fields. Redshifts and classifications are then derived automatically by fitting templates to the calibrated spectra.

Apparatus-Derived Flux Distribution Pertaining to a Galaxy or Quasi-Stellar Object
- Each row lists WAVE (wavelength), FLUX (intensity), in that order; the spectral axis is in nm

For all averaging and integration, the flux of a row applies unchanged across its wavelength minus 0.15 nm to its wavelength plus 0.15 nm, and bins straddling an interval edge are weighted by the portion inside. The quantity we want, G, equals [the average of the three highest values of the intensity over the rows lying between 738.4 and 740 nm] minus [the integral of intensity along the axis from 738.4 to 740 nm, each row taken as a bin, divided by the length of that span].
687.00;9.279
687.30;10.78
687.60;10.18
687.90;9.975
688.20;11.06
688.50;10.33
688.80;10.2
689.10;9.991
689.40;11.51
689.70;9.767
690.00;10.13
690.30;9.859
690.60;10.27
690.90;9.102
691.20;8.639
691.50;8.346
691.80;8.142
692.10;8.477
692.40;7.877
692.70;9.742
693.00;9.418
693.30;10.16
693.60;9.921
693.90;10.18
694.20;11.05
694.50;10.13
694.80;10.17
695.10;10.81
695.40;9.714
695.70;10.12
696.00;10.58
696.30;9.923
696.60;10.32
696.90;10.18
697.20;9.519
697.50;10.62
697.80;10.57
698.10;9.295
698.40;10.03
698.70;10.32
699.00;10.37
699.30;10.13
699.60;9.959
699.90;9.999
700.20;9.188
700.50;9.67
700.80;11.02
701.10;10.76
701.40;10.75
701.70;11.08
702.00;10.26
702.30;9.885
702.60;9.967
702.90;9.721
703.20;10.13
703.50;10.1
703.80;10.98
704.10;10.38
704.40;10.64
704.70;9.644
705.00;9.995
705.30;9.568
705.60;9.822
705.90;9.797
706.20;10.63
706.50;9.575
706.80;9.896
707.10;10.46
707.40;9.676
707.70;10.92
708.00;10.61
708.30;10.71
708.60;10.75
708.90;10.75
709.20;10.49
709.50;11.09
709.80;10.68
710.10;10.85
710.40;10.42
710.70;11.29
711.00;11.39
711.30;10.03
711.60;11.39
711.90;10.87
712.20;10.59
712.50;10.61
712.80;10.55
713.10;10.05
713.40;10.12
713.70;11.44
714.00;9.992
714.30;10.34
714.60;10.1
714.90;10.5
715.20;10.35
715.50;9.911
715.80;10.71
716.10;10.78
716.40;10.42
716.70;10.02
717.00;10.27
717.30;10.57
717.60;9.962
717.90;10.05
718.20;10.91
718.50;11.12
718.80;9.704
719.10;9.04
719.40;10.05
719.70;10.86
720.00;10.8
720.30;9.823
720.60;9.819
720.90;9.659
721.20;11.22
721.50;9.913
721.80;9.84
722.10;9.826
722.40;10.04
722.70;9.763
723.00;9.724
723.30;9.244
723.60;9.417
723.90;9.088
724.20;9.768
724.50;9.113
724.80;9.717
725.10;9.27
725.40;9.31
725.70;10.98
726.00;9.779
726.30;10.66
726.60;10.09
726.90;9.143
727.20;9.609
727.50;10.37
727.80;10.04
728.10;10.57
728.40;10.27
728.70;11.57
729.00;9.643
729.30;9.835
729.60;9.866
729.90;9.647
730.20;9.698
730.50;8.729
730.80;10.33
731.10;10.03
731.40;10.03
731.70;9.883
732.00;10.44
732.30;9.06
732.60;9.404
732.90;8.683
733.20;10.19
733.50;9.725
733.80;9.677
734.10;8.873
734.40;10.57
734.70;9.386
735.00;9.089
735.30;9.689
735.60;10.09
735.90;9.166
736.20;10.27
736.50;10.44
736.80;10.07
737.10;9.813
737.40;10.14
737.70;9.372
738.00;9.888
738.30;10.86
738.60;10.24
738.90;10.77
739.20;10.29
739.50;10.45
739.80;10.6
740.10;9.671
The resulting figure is 0.15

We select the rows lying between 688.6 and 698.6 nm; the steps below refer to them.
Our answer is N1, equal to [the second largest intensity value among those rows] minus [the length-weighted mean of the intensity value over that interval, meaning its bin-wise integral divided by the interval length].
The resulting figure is 1.20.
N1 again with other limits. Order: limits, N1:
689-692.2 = 0.79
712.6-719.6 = 0.81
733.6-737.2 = 0.68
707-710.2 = 0.29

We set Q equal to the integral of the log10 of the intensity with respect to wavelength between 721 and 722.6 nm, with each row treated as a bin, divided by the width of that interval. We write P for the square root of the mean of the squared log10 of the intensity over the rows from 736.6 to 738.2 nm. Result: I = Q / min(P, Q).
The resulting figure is 1.01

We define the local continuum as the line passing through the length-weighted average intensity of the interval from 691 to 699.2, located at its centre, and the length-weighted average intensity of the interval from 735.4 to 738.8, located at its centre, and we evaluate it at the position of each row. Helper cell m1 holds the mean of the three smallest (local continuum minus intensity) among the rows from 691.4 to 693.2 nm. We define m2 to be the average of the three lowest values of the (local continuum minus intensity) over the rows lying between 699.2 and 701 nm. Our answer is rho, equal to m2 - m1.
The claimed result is -1.1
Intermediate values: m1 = 0.6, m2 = -0.6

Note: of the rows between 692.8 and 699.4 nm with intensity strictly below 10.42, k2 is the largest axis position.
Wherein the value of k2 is 699.30 nm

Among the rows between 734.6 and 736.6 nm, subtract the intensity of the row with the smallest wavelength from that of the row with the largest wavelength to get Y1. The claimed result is 1.1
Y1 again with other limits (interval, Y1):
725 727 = -0.1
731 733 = -1.3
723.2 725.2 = 0.0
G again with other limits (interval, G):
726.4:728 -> 0.27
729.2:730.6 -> 0.23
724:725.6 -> 0.13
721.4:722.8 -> 0.05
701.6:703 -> 0.27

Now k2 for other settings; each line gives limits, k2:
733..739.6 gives 739.20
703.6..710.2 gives 707.40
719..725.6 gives 725.40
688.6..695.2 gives 694.80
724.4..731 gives 730.80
